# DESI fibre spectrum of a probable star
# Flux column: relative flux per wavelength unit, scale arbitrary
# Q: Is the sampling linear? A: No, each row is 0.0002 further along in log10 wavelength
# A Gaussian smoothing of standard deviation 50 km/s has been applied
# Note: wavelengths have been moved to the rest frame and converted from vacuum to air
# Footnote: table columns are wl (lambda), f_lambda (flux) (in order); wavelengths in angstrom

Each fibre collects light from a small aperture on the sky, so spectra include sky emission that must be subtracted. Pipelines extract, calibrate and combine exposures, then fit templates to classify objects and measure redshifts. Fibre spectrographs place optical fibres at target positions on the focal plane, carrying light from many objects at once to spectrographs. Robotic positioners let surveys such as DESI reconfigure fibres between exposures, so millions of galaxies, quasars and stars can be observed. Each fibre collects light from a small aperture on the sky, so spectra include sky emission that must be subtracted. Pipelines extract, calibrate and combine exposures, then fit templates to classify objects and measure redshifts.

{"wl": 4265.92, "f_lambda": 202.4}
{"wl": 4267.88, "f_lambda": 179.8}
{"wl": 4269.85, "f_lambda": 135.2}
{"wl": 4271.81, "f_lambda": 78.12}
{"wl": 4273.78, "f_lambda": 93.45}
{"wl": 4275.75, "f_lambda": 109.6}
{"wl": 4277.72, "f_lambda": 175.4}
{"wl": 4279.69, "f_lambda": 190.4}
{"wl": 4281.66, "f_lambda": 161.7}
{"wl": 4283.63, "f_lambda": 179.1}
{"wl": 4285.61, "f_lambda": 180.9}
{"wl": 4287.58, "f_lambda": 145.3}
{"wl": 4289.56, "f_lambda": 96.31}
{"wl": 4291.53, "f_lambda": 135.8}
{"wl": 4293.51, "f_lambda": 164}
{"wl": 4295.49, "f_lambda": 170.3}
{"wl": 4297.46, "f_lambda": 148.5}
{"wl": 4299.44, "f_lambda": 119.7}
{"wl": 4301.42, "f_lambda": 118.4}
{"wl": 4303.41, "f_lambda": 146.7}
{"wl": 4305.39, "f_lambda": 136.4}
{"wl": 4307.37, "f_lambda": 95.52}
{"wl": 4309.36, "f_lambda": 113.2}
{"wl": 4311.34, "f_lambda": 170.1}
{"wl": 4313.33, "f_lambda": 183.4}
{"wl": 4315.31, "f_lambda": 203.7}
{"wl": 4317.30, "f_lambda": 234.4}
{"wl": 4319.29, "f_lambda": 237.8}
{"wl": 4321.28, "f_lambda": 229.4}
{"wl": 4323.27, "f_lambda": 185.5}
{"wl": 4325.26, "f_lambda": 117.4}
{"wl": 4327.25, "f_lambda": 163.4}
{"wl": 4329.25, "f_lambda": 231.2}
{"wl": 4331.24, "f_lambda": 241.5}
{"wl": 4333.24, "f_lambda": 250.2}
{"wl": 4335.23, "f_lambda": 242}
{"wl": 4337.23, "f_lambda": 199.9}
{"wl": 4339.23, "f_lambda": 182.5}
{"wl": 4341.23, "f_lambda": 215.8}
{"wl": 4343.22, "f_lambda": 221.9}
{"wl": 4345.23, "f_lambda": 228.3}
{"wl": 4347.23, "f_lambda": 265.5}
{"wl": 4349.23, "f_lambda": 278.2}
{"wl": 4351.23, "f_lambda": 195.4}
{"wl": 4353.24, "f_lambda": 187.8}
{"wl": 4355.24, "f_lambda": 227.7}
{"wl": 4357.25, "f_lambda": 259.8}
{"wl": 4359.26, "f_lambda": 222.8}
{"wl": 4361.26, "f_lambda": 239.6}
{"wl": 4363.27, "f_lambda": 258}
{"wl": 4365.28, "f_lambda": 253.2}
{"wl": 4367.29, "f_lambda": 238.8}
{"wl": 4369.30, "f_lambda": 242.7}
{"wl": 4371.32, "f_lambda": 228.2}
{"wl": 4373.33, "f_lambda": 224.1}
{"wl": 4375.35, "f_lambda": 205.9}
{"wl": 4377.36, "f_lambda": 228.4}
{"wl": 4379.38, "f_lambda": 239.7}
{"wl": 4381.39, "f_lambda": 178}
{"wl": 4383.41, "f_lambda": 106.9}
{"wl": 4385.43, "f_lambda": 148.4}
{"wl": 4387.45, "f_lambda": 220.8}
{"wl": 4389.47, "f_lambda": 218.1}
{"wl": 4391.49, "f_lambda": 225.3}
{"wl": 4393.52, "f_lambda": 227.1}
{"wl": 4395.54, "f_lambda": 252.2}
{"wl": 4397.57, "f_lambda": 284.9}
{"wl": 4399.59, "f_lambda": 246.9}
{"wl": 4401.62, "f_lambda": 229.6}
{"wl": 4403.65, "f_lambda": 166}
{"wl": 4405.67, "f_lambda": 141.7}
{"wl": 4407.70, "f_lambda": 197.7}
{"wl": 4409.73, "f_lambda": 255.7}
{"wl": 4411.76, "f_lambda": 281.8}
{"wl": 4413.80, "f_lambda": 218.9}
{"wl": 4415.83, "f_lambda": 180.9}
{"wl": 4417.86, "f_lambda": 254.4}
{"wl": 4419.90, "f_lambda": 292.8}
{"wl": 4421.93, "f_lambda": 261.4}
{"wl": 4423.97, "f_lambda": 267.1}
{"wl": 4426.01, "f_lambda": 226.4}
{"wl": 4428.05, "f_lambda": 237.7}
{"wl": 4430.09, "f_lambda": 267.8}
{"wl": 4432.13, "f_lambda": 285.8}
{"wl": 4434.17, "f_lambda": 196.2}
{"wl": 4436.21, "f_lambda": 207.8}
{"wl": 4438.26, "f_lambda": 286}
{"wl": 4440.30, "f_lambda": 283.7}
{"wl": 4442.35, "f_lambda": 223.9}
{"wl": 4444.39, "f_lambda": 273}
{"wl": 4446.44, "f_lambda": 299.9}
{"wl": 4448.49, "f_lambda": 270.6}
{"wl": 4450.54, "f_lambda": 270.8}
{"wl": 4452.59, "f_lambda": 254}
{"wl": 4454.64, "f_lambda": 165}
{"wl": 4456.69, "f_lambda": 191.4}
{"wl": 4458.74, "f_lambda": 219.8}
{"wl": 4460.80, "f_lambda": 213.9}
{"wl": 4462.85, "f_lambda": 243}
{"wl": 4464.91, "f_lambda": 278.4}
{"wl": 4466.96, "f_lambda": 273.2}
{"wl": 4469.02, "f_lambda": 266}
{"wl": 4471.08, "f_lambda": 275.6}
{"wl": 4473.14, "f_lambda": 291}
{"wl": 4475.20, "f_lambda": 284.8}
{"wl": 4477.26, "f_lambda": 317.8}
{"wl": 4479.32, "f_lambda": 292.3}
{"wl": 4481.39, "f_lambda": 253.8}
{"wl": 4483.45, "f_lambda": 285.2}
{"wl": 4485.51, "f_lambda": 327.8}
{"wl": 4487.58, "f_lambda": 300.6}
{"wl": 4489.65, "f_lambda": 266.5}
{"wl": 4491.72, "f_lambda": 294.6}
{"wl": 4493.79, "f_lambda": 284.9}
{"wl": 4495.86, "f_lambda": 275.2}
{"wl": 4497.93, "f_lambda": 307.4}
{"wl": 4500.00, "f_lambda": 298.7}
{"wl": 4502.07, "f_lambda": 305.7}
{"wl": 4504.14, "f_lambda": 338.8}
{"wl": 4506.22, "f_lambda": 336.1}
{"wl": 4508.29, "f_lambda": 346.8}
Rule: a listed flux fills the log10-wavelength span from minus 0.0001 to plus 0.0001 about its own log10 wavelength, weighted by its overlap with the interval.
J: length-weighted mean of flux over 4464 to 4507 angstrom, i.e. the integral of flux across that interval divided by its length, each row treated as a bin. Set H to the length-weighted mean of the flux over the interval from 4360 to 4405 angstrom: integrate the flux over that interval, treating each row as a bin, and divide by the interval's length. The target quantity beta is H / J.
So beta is 0.8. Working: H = 220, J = 293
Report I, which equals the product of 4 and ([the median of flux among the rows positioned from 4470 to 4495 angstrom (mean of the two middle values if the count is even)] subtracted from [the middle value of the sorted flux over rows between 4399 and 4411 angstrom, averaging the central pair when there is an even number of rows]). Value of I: -298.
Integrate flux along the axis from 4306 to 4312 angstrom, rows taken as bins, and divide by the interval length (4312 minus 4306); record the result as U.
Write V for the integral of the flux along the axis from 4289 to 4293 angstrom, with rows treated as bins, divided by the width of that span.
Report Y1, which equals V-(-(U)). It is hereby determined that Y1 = 249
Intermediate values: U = 125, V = 124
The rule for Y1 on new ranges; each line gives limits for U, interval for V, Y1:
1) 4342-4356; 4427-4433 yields 492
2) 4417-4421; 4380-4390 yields 449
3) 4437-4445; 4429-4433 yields 540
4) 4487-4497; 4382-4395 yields 477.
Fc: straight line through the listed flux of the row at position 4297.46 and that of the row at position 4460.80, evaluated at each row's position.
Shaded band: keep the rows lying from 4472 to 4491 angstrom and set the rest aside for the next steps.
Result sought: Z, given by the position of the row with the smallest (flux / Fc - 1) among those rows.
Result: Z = 4481.39 angstrom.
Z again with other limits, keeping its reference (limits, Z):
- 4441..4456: 4454.64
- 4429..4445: 4434.17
